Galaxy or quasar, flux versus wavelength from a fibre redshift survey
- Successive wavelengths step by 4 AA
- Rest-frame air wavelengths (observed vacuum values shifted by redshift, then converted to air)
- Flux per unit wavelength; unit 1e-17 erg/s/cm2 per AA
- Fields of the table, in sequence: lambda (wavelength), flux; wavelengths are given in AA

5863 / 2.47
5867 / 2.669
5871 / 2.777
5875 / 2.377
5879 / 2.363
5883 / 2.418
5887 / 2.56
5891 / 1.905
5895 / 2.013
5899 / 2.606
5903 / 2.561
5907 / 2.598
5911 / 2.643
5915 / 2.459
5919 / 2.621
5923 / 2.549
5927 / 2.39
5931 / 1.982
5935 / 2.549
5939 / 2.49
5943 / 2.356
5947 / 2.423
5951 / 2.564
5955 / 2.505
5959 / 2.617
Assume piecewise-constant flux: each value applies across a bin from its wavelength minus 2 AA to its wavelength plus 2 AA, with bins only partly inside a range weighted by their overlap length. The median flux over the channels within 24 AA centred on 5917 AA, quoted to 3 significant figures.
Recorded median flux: 2.57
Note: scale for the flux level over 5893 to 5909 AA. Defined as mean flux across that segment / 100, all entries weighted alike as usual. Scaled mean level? 0.0244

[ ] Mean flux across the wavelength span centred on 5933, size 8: 2.27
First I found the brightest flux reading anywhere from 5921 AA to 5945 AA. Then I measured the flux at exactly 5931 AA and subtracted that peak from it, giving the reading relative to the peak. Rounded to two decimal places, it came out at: -0.57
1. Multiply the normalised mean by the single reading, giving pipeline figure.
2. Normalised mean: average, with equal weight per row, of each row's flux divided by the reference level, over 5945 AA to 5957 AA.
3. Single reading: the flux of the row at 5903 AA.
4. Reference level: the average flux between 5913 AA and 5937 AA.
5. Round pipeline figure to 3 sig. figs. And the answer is 2.64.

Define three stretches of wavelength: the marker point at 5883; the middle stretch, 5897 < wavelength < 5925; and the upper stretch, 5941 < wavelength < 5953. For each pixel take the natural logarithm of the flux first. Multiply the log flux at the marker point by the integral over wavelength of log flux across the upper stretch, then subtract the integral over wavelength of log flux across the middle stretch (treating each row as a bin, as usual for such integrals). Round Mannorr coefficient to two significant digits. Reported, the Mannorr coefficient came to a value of -17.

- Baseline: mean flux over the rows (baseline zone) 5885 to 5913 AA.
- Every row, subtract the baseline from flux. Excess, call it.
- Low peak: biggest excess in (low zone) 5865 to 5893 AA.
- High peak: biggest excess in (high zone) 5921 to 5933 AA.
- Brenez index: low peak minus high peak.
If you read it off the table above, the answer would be 0.23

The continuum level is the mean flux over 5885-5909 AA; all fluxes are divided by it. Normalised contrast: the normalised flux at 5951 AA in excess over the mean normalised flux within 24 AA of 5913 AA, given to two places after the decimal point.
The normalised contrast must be 0.07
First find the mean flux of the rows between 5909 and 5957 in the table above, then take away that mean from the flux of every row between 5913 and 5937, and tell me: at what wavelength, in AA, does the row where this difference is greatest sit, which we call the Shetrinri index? 5919 AA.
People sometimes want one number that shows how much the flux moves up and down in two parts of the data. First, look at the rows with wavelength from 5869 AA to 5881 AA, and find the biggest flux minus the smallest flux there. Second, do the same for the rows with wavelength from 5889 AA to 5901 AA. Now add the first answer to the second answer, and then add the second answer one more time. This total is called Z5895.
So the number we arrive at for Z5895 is 1.82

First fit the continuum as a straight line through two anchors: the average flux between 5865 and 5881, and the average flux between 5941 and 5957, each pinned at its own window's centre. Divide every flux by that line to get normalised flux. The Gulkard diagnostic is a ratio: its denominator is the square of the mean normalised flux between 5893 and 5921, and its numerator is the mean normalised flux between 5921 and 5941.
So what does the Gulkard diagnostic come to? 0.97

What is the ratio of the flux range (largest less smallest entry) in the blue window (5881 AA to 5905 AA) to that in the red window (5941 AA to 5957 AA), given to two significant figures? 3.4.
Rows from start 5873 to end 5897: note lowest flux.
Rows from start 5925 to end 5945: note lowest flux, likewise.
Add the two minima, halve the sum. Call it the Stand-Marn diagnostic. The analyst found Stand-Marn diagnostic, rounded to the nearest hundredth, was 1.94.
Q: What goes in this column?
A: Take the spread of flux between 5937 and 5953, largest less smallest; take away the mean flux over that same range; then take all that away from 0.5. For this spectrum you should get 2.8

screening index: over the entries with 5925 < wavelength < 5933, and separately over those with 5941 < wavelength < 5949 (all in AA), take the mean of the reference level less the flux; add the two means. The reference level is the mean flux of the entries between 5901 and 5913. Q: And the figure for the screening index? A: 0.63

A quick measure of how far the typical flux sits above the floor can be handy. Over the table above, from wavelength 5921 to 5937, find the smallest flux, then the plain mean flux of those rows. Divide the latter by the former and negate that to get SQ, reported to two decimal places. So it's -1.19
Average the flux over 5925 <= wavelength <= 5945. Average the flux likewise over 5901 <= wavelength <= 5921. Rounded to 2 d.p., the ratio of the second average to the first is 1.09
